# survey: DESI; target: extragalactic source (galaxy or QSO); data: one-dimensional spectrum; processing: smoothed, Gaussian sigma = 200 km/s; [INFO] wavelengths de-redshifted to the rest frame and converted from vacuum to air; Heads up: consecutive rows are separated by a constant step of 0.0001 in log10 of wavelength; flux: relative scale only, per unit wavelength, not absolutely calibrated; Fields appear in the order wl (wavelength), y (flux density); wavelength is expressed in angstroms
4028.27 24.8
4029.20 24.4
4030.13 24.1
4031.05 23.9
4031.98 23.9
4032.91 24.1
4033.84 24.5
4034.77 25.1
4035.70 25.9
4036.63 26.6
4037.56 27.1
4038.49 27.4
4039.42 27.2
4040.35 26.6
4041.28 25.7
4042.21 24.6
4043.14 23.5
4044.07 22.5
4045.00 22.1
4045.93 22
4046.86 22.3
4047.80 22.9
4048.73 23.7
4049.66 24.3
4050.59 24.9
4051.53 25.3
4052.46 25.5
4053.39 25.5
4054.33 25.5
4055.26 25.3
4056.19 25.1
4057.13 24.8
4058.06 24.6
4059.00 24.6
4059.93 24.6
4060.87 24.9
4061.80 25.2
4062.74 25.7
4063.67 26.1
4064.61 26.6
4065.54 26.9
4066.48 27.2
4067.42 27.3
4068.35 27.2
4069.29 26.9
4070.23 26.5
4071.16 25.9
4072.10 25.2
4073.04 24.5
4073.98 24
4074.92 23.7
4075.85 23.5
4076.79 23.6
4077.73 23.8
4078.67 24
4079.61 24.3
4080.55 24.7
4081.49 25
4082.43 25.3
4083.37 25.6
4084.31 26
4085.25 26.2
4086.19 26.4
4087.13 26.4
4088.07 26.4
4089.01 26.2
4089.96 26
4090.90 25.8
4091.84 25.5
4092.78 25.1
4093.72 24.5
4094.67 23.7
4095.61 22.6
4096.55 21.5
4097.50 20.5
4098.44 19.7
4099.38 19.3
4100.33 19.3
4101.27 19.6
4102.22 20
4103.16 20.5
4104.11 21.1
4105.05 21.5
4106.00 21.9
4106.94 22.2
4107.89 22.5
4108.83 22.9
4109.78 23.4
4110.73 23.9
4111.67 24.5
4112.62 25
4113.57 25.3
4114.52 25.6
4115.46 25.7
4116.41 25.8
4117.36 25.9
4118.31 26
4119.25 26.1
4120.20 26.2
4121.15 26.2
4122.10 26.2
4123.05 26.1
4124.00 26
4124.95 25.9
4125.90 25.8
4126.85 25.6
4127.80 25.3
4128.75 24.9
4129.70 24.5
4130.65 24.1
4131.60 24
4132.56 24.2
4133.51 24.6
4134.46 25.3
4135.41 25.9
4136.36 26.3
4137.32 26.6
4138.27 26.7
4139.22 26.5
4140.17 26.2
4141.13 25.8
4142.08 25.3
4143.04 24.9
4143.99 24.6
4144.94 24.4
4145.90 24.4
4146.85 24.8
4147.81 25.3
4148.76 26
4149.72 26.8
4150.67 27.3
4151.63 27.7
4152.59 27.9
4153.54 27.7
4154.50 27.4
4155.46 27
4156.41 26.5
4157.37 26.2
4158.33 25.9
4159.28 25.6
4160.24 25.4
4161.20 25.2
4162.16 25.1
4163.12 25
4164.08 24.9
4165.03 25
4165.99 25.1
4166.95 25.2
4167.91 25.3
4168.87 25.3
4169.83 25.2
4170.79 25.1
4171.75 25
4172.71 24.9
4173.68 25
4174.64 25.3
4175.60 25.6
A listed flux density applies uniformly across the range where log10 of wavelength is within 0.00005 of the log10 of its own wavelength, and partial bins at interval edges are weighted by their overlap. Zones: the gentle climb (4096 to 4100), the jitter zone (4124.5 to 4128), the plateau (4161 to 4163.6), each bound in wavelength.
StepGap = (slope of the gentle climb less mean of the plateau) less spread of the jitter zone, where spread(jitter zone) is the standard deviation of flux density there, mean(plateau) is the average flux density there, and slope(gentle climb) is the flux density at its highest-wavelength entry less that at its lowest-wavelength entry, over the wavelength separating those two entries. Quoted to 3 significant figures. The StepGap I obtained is -26.1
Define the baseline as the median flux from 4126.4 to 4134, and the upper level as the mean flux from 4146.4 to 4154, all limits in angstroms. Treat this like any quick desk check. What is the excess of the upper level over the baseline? 2.14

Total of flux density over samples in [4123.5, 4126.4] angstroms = 78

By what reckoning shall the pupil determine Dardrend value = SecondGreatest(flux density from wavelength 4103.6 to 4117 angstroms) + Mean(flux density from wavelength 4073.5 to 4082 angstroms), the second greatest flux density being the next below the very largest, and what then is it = 49.8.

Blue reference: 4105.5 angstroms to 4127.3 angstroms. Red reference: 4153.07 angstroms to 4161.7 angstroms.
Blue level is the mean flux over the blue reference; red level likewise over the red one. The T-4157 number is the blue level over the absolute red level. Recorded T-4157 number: 0.95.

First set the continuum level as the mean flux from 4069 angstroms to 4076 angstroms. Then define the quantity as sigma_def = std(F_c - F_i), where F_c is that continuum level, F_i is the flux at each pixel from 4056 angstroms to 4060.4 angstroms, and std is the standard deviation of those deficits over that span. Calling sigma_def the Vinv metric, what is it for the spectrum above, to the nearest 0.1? 0.2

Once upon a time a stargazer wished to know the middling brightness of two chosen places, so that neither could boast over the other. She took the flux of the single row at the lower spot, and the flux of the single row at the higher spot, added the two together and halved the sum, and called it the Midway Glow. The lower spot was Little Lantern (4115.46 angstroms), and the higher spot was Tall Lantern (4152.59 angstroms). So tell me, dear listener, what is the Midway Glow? 26.8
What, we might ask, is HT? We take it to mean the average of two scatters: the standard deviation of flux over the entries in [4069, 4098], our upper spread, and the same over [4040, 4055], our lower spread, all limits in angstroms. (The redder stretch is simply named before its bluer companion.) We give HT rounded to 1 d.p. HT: 1.5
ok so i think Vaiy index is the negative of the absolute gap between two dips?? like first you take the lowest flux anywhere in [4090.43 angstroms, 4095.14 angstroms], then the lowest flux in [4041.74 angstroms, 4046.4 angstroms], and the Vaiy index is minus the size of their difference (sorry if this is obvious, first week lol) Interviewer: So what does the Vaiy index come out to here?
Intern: -1.70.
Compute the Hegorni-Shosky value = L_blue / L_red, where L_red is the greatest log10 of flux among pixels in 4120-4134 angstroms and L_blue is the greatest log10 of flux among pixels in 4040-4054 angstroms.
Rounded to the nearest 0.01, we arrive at 1.00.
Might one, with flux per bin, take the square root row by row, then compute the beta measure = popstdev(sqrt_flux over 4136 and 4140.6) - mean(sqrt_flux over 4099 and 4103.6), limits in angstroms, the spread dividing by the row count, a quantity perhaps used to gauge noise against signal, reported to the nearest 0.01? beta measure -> -4.42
